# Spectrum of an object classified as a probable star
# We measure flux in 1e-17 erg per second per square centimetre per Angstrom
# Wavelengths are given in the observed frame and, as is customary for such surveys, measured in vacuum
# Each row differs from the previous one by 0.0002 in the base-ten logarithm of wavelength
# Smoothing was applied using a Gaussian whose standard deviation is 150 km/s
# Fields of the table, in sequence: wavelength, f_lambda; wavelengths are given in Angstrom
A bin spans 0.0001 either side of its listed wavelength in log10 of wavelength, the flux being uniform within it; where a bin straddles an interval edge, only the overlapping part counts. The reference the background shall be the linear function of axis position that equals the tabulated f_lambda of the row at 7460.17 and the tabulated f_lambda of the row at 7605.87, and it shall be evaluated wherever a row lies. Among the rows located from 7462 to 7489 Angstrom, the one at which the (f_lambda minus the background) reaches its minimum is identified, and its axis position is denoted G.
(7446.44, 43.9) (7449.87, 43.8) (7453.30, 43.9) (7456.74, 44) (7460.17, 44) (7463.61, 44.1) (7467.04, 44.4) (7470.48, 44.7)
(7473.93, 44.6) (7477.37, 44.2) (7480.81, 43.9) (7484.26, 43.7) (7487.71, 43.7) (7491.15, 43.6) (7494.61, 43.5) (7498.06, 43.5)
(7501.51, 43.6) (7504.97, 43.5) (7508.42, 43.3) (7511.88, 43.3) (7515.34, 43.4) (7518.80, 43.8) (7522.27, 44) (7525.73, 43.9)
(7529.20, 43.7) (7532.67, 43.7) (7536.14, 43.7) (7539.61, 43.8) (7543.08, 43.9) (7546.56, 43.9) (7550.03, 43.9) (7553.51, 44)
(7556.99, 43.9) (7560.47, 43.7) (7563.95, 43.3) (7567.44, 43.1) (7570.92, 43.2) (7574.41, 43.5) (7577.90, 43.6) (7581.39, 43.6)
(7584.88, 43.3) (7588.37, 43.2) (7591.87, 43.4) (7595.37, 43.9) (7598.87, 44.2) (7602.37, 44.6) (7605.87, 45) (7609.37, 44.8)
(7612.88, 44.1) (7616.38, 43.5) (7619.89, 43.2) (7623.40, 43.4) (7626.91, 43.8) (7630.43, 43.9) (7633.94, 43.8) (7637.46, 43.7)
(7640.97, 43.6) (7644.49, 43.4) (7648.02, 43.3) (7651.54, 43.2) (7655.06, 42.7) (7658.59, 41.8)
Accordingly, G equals 7487.71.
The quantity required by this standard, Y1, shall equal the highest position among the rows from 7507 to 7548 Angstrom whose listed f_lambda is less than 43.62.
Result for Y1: 7515.34 Angstrom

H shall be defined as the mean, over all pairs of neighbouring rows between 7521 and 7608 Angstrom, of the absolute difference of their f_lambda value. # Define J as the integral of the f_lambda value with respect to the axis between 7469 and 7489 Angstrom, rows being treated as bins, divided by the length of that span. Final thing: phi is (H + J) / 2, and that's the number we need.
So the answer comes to 22.1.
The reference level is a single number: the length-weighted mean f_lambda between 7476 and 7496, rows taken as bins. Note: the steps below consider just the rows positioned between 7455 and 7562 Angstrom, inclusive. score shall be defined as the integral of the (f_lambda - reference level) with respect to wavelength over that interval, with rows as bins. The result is 8.4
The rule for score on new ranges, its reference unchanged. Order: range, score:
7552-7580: -6.2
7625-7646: -1.2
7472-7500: 2.4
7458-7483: 12.5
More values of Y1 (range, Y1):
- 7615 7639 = 7623.40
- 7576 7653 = 7651.54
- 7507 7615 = 7591.87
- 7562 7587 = 7584.88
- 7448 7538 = 7515.34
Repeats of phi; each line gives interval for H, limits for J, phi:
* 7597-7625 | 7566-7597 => 21.9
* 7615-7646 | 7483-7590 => 21.9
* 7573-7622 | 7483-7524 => 21.9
